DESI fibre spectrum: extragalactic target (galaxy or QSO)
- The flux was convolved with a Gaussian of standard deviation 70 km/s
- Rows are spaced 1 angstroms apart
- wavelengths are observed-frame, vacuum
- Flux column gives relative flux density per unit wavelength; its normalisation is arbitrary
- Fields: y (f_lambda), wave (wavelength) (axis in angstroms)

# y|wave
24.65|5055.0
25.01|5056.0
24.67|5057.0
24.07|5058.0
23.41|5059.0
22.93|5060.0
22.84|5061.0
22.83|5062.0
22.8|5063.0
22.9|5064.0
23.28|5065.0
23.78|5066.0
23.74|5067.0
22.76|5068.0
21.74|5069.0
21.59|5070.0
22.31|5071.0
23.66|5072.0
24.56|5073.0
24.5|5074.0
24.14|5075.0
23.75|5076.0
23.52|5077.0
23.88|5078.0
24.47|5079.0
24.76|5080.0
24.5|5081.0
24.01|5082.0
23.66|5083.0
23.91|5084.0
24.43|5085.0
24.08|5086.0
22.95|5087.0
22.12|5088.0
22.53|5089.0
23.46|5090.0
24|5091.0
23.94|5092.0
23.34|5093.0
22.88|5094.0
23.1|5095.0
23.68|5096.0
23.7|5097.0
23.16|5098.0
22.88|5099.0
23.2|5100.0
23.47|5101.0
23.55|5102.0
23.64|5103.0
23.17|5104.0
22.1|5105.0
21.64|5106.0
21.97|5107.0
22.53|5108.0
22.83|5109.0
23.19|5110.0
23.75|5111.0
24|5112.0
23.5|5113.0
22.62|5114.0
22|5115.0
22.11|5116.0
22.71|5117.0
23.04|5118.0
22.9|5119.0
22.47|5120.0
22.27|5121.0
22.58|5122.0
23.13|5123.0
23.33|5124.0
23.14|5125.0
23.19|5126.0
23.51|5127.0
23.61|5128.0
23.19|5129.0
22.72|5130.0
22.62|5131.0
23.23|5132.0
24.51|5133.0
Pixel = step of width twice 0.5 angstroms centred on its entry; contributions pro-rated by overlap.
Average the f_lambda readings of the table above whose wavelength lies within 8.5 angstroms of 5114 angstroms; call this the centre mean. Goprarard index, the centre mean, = 22.7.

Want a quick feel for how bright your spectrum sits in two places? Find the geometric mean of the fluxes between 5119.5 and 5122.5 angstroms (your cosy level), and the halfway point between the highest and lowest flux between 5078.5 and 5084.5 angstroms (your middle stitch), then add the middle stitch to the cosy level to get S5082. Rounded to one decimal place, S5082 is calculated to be 46.6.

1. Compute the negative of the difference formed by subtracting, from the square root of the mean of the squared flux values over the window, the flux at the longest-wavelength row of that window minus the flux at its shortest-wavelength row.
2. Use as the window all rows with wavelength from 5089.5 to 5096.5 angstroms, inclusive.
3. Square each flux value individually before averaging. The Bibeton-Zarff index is -23.3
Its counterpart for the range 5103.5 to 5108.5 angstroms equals -22.9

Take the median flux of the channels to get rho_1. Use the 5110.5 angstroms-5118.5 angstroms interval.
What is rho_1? 22.9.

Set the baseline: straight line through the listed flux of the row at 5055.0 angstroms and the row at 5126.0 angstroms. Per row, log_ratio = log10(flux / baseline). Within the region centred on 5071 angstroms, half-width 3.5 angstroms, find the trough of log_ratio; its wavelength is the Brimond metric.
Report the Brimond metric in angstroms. 5070.0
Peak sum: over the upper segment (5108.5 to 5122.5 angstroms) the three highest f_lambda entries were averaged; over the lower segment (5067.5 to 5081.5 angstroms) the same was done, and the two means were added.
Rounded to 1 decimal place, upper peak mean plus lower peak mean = 48.4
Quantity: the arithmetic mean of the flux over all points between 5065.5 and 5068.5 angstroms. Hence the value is 23.4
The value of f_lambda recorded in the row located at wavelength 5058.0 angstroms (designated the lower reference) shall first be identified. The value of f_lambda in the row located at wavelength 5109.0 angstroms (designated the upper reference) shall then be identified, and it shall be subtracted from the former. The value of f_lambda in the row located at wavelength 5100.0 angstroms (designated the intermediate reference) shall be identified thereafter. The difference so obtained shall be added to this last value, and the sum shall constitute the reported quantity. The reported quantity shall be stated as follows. 24.4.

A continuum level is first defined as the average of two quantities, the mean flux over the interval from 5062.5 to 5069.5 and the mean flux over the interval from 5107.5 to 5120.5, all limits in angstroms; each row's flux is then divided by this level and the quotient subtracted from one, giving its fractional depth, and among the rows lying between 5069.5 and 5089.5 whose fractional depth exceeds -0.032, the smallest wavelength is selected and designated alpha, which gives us 5070.0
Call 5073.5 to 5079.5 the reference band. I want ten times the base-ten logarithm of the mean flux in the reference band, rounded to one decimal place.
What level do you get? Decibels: 13.8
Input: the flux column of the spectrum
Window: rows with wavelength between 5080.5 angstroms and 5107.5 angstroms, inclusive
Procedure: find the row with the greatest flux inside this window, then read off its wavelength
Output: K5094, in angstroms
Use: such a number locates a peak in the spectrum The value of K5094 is 5081.0 angstroms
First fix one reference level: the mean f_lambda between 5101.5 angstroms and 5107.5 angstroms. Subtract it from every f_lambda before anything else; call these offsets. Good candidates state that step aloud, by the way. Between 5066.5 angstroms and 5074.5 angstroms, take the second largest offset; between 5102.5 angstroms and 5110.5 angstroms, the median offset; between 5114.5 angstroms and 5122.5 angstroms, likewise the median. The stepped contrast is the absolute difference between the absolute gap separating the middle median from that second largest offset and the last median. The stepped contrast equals 2.0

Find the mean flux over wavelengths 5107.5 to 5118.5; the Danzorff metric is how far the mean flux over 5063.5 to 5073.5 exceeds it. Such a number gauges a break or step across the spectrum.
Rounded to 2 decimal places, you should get 0.10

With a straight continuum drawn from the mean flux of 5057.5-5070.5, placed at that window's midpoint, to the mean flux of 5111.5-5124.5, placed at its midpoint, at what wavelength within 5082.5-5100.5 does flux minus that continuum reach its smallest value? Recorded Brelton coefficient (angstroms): 5088.0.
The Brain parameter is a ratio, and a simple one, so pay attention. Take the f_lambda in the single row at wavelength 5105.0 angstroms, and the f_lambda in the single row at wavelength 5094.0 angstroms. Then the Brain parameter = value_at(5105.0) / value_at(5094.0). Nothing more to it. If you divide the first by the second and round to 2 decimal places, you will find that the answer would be 0.97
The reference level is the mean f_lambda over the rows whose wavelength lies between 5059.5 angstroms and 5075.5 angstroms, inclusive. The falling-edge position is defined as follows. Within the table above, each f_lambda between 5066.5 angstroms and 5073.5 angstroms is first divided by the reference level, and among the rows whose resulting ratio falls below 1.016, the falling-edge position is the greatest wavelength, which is 5071.0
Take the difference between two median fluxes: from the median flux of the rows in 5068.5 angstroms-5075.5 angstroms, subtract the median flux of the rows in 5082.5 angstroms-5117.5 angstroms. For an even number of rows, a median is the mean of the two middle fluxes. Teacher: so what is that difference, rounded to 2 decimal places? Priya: 0.47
